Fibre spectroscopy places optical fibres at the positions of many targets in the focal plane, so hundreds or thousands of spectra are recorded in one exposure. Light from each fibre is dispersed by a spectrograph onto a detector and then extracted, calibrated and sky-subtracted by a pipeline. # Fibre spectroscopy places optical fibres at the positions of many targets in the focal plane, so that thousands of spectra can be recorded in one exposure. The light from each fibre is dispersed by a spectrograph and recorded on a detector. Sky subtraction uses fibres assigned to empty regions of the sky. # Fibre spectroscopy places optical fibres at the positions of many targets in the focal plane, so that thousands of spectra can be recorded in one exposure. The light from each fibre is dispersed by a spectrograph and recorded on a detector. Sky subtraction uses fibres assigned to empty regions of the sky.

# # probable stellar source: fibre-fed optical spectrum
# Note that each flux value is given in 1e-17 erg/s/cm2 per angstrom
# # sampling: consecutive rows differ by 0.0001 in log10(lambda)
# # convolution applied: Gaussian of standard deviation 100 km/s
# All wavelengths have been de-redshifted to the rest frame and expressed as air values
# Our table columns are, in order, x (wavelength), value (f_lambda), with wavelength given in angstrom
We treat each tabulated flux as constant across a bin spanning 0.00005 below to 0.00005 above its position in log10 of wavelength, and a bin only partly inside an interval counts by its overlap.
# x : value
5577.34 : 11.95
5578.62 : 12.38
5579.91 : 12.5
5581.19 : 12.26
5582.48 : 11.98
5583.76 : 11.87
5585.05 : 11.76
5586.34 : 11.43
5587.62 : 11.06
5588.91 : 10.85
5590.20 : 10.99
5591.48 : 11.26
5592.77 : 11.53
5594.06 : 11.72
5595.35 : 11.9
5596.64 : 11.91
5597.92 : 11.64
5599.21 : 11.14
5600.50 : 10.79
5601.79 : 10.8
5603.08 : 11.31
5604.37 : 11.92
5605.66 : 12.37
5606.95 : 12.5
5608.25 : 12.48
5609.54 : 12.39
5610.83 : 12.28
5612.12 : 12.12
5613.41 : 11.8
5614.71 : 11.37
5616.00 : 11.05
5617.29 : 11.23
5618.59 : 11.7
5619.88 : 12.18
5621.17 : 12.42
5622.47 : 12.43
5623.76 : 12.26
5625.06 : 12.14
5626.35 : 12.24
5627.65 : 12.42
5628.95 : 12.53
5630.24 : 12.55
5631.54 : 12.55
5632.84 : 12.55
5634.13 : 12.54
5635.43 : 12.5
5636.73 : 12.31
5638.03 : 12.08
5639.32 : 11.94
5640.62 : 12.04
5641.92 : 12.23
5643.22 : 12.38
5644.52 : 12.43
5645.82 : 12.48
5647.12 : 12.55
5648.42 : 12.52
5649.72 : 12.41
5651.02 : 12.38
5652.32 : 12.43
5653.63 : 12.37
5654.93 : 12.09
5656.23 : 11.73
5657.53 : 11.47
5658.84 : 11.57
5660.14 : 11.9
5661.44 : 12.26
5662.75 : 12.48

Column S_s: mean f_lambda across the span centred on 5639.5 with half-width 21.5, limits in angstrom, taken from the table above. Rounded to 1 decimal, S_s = 12.3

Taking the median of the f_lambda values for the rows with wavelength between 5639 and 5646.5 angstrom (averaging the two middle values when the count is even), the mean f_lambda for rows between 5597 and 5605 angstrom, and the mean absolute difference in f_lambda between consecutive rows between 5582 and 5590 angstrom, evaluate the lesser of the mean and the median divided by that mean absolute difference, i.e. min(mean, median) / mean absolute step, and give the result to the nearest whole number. 50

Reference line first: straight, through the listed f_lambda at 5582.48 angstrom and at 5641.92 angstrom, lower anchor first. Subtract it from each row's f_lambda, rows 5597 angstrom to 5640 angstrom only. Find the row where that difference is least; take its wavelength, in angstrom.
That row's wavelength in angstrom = 5600.50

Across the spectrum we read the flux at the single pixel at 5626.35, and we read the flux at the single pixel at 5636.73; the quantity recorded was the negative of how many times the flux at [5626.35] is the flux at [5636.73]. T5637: -0.994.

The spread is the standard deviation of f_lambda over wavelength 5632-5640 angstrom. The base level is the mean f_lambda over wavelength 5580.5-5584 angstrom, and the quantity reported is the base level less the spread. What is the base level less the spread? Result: 11.8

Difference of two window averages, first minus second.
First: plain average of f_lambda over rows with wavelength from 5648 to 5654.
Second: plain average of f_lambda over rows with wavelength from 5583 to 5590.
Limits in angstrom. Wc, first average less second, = 1.0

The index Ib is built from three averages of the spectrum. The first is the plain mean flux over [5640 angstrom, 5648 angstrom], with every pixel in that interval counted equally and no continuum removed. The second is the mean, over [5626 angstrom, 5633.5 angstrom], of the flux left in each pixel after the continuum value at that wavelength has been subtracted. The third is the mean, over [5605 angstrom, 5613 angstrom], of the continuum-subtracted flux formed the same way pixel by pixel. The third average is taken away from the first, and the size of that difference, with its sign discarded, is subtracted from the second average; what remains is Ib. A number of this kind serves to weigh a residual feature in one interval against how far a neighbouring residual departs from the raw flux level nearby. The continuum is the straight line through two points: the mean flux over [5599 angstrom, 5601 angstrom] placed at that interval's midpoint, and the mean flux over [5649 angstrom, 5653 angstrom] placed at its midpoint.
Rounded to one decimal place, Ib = -10.5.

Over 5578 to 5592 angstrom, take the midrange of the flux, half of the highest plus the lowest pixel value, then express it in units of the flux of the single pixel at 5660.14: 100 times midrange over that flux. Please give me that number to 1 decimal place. 98.1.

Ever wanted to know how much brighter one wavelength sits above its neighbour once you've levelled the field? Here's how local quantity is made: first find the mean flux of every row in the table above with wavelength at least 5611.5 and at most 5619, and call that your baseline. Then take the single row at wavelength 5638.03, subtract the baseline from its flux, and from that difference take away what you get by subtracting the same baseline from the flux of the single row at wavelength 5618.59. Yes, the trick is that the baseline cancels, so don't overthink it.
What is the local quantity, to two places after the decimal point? 0.38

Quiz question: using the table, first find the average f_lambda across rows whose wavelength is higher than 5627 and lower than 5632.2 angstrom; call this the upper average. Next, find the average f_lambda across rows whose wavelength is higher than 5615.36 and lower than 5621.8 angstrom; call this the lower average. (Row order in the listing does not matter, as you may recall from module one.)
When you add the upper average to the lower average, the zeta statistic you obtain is 24.2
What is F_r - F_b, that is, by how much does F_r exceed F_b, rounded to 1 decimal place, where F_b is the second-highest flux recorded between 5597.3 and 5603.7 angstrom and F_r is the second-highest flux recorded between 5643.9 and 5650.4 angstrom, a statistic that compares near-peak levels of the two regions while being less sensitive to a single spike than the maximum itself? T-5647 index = 1.2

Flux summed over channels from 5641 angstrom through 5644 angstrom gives 24.6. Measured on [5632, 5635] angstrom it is 25.1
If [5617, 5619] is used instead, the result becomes 22.9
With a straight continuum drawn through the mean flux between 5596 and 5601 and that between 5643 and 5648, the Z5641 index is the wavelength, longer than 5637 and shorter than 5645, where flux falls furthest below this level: 5639.32 angstrom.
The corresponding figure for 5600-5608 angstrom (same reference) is 5601.79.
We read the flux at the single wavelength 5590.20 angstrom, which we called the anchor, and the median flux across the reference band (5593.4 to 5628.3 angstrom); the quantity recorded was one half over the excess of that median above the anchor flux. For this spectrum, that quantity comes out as 0.54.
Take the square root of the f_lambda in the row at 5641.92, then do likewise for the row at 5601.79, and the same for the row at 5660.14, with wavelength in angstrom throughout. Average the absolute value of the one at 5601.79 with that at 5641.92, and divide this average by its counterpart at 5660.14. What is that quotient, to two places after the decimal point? 0.98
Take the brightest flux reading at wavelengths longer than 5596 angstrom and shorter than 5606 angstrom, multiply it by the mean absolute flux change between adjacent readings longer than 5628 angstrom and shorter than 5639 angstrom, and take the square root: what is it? 0.9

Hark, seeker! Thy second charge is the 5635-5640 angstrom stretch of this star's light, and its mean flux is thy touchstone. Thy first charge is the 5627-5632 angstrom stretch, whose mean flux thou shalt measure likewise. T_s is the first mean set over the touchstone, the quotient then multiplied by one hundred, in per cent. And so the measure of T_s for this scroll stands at 102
